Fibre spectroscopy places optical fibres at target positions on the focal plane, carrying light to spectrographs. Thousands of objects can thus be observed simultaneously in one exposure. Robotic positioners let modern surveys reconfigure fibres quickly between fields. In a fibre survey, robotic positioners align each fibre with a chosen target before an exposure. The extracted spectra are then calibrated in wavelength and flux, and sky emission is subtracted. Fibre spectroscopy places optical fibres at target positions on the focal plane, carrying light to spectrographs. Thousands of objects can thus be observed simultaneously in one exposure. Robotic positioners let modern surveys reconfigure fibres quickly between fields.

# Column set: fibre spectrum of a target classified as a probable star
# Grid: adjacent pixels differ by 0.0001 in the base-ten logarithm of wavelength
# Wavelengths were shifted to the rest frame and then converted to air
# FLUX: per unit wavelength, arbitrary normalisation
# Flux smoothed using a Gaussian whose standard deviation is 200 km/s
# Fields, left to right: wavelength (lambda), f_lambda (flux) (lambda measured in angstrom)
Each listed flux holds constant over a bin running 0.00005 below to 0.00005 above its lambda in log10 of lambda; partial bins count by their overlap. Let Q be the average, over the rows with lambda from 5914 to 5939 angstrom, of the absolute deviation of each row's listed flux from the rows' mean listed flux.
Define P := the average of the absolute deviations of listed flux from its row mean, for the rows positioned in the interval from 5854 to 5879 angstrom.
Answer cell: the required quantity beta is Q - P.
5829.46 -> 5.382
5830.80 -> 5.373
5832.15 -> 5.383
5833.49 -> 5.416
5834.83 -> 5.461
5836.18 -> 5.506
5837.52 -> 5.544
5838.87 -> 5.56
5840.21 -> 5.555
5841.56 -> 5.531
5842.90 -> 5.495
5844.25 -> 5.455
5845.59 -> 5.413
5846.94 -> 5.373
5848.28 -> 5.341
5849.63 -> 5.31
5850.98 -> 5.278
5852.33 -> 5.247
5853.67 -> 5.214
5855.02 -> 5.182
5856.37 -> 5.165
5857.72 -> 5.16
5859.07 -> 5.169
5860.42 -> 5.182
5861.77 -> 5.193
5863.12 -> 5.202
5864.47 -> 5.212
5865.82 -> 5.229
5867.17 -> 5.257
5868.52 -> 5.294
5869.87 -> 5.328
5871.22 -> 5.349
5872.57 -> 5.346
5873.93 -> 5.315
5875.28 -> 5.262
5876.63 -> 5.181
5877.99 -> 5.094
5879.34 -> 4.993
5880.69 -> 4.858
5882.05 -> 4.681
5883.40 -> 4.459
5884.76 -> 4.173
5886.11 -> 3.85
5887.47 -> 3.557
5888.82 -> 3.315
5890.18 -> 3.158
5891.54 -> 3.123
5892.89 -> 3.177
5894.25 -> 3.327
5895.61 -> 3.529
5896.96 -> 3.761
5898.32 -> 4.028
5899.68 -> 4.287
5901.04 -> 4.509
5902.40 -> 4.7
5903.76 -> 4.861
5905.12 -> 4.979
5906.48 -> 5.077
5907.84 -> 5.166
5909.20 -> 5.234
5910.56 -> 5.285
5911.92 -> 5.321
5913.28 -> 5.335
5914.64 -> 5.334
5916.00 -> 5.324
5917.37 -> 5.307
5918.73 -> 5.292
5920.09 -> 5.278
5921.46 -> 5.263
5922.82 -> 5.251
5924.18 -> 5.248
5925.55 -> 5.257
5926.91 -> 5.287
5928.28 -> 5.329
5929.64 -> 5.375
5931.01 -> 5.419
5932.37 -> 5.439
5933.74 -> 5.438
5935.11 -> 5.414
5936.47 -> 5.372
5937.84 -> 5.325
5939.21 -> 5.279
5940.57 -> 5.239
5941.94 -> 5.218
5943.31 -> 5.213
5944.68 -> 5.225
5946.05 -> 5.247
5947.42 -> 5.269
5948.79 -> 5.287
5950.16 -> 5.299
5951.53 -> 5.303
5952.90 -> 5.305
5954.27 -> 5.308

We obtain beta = 0.0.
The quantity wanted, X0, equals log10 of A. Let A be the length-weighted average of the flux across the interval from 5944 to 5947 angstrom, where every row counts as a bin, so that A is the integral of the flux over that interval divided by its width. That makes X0 0.72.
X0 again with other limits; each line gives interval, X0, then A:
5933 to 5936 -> 0.73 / 5.4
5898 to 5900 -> 0.62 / 4.2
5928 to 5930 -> 0.73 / 5.4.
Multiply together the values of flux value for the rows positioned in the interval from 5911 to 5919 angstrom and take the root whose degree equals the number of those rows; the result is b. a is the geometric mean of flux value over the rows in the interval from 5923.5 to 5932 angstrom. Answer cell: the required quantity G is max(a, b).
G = 5.32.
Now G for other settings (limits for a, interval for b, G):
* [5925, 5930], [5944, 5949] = 5.31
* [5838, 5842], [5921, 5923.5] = 5.55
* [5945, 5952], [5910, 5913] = 5.30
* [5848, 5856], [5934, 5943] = 5.31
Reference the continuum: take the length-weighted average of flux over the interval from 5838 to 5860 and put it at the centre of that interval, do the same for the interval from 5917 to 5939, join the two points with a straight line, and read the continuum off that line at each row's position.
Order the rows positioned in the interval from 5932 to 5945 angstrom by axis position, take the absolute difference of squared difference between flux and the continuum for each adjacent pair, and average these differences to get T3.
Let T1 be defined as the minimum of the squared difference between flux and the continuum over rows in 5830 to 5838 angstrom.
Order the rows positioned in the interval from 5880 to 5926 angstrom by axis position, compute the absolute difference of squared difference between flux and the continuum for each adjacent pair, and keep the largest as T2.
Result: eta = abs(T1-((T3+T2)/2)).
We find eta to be 0.5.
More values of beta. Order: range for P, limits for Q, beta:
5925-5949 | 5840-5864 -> 0.0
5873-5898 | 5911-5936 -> -0.7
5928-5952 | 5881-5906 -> 0.5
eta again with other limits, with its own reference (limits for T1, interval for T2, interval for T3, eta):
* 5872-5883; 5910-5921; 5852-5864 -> 0.0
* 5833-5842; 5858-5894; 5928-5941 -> 0.5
